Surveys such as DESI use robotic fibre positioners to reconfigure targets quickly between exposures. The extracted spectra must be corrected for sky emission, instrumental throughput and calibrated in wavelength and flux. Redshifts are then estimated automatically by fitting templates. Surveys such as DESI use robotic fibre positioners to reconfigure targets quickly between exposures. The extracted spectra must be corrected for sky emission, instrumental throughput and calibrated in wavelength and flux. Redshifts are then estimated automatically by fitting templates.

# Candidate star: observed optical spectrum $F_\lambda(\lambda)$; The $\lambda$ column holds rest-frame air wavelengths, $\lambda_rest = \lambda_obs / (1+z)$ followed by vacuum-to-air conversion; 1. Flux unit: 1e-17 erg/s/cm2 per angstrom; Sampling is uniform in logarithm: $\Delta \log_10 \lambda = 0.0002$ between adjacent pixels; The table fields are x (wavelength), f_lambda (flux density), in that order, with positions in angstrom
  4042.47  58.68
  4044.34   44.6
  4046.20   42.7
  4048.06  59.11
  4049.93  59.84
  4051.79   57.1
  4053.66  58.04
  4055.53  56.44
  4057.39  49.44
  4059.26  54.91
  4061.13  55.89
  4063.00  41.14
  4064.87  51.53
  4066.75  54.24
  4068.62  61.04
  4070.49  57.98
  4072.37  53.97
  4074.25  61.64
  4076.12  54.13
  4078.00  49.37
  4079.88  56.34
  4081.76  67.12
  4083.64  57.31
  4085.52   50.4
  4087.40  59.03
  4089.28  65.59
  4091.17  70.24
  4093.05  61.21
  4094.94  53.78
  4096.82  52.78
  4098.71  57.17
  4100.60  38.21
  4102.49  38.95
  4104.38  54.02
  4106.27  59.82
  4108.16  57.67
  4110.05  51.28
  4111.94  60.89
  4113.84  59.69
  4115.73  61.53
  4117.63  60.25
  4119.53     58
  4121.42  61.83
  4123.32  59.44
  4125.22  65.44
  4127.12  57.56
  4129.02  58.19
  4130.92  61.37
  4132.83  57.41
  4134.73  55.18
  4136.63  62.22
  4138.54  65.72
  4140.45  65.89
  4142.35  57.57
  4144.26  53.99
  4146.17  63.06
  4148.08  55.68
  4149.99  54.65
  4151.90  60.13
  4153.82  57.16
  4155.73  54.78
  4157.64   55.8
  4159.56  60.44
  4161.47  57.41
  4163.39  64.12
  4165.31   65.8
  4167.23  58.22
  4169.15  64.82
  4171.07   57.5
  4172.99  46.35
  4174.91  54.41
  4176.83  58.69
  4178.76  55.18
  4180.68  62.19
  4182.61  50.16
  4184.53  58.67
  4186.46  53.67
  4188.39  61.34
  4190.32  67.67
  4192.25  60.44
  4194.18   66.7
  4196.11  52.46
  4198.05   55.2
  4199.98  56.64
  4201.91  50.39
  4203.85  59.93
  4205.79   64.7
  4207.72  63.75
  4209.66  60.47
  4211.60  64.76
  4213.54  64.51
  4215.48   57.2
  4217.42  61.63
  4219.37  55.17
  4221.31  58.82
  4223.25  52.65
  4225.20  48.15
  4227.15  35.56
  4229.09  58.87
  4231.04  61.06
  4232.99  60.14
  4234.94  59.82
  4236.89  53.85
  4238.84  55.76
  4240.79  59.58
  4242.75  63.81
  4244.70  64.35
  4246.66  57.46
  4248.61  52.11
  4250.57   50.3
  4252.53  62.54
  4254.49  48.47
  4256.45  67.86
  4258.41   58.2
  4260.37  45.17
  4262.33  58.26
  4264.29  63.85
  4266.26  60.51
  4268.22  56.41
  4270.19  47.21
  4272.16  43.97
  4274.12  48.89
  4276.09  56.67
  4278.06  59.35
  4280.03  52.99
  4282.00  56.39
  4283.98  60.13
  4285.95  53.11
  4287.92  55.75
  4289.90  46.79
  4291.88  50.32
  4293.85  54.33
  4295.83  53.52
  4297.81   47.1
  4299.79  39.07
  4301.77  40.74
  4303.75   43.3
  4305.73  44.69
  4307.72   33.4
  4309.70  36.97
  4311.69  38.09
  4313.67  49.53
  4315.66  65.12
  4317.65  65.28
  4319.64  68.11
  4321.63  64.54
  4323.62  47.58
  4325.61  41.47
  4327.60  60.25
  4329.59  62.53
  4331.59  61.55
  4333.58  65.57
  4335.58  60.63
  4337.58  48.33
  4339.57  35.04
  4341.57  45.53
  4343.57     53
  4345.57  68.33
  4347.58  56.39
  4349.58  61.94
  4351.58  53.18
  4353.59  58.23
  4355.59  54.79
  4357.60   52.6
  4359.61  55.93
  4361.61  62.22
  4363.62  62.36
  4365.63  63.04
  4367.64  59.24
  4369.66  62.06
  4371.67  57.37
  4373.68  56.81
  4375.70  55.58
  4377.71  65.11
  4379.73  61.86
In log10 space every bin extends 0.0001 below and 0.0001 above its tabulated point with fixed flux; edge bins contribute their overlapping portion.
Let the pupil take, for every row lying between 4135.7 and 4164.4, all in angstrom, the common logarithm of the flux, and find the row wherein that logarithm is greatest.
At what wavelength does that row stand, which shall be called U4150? 4140.45 angstrom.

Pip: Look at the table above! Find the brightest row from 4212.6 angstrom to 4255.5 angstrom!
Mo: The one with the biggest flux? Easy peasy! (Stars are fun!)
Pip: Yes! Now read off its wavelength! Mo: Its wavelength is 4213.54 angstrom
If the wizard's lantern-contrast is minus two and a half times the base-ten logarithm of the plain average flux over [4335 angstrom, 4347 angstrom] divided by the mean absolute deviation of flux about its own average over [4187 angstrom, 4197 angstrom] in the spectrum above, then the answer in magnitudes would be -2.68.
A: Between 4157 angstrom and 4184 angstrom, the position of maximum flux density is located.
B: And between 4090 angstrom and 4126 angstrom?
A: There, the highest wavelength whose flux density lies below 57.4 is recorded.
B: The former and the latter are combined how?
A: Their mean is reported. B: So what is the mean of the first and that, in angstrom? 4137.7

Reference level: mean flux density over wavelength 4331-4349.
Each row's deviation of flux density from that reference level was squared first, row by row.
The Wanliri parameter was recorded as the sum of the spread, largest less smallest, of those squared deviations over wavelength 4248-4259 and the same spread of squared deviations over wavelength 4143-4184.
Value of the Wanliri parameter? 277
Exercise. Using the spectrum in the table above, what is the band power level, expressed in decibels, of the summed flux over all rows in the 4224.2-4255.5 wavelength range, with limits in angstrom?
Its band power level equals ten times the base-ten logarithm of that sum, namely 30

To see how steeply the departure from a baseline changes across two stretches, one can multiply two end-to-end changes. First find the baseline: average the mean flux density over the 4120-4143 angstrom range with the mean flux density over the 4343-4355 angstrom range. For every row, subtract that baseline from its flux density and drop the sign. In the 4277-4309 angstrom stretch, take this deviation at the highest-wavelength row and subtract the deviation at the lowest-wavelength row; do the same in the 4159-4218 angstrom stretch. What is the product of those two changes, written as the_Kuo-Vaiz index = 31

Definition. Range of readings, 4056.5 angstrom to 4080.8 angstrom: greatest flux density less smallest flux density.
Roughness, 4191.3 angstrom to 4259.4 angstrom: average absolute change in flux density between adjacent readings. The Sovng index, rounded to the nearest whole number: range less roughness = 14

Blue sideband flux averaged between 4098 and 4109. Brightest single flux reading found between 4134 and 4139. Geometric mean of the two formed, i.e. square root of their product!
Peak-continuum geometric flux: 58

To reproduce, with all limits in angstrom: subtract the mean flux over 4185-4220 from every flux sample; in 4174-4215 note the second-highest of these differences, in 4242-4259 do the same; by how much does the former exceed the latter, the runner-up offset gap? 2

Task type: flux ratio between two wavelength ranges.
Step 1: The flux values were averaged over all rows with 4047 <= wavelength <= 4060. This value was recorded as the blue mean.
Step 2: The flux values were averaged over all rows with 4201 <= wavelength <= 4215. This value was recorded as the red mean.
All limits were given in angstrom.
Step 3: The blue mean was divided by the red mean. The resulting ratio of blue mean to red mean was 0.92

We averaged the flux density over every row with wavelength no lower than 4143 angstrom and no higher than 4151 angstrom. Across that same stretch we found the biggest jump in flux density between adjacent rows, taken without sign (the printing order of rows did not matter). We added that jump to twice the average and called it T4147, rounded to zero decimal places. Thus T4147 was 123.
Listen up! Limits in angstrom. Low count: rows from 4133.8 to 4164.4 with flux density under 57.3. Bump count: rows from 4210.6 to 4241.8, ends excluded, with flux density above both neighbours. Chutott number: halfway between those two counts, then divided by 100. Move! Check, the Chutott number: 0.050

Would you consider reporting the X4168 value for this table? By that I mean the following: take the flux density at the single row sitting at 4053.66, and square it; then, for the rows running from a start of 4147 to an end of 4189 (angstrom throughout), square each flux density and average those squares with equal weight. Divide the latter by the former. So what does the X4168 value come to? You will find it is 0.99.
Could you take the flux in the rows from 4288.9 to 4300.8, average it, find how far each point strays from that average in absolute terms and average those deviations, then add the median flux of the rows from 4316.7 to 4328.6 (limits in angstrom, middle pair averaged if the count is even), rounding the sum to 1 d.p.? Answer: 66.6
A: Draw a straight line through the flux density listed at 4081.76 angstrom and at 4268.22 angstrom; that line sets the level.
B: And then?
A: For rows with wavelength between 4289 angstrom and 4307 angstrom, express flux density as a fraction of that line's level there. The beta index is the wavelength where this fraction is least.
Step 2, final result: 4299.79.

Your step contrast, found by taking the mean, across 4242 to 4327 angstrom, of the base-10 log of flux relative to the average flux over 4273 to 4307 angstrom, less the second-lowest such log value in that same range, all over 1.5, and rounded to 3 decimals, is 0.099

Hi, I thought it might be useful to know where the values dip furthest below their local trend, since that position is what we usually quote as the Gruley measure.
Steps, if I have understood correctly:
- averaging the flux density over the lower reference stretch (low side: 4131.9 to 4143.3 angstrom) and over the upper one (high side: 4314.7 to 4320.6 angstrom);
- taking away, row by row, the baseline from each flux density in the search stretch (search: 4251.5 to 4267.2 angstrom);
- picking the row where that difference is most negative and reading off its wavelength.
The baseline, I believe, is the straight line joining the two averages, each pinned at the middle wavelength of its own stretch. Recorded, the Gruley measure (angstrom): 4260.37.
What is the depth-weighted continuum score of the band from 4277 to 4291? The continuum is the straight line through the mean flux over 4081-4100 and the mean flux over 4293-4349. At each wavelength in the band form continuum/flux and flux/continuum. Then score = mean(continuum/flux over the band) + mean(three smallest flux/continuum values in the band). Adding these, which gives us 1.933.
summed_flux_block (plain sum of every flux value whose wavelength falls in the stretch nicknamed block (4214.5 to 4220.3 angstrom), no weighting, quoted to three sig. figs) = 174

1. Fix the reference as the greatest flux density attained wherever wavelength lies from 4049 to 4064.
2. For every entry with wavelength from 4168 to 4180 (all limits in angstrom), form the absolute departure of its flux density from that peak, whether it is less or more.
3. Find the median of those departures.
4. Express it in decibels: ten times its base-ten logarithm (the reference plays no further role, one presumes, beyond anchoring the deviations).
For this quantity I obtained 6.8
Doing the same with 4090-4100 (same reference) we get 7.8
